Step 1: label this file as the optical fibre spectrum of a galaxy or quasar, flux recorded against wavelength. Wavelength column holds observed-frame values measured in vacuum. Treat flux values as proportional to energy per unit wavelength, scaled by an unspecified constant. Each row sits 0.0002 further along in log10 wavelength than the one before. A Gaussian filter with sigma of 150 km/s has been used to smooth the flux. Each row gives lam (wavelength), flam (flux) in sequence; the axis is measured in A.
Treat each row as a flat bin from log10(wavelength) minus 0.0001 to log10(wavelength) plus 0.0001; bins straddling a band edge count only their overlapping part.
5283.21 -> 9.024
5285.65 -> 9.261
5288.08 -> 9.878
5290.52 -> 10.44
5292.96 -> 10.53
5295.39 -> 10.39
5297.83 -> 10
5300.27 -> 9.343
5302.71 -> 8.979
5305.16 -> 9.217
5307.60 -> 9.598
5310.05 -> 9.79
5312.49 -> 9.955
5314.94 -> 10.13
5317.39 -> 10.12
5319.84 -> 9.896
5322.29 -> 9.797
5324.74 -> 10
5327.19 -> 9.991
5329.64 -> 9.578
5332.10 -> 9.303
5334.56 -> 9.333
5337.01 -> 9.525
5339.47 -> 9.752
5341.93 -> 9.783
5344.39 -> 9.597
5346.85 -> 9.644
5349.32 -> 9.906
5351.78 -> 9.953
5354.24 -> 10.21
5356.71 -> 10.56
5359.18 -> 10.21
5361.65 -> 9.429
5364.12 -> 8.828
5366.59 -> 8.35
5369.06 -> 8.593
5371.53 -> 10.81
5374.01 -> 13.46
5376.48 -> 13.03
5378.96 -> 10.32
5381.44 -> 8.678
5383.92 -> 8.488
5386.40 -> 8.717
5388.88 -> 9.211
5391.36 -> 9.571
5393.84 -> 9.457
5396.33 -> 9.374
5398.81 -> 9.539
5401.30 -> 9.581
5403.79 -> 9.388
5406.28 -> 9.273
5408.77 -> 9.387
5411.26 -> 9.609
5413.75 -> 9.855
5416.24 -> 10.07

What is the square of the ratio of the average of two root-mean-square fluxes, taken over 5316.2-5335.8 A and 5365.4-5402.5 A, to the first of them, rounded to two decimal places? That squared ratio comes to 1.02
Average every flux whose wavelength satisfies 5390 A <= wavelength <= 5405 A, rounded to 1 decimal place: 9.5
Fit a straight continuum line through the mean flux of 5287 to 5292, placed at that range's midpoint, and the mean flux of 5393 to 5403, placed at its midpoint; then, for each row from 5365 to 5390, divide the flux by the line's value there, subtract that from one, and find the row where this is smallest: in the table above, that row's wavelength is 5374.01 A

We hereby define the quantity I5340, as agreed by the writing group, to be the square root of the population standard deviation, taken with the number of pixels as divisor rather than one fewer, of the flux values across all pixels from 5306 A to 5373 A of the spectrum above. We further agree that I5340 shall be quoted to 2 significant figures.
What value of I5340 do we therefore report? 0.73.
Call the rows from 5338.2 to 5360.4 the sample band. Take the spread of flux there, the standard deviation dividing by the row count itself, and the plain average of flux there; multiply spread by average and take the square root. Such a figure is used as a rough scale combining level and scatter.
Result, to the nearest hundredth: 1.72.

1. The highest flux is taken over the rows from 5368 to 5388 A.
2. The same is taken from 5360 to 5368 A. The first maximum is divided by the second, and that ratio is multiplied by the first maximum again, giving 19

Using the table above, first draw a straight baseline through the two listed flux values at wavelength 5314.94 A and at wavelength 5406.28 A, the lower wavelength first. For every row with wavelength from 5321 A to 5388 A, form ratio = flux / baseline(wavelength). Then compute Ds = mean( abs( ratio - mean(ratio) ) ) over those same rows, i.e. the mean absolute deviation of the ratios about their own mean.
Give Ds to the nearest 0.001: 0.082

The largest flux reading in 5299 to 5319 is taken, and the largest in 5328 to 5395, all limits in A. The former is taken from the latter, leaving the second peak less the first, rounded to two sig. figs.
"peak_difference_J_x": 3.3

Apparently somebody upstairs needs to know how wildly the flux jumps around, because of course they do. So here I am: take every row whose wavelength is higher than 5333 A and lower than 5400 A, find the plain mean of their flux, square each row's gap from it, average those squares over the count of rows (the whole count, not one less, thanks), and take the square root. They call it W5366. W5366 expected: 1.15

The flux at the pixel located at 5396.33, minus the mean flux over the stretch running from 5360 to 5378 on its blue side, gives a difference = -1.0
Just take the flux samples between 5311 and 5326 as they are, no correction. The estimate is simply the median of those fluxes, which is 10.0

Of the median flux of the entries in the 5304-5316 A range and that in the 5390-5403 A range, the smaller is 9.54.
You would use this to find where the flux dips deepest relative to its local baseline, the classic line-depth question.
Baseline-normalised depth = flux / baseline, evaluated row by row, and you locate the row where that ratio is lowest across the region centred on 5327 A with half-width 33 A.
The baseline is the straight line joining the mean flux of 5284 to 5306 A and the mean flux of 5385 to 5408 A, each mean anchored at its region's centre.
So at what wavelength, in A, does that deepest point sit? 5302.71 A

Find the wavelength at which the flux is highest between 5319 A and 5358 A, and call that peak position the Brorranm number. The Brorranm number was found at 5356.71 A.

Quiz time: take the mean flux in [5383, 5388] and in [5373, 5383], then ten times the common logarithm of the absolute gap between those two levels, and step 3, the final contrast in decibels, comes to 4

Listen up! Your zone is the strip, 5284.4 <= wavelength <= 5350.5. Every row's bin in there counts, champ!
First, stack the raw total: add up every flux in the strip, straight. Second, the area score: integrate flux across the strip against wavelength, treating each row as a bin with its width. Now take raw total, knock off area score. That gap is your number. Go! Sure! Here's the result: -382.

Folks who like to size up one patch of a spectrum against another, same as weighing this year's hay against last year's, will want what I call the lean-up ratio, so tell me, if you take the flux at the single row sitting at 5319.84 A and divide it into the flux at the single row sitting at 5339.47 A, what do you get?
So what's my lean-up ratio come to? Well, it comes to 0.99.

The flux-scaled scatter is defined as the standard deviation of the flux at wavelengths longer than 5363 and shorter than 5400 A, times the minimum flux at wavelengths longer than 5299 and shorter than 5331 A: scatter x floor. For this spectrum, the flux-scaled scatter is 14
